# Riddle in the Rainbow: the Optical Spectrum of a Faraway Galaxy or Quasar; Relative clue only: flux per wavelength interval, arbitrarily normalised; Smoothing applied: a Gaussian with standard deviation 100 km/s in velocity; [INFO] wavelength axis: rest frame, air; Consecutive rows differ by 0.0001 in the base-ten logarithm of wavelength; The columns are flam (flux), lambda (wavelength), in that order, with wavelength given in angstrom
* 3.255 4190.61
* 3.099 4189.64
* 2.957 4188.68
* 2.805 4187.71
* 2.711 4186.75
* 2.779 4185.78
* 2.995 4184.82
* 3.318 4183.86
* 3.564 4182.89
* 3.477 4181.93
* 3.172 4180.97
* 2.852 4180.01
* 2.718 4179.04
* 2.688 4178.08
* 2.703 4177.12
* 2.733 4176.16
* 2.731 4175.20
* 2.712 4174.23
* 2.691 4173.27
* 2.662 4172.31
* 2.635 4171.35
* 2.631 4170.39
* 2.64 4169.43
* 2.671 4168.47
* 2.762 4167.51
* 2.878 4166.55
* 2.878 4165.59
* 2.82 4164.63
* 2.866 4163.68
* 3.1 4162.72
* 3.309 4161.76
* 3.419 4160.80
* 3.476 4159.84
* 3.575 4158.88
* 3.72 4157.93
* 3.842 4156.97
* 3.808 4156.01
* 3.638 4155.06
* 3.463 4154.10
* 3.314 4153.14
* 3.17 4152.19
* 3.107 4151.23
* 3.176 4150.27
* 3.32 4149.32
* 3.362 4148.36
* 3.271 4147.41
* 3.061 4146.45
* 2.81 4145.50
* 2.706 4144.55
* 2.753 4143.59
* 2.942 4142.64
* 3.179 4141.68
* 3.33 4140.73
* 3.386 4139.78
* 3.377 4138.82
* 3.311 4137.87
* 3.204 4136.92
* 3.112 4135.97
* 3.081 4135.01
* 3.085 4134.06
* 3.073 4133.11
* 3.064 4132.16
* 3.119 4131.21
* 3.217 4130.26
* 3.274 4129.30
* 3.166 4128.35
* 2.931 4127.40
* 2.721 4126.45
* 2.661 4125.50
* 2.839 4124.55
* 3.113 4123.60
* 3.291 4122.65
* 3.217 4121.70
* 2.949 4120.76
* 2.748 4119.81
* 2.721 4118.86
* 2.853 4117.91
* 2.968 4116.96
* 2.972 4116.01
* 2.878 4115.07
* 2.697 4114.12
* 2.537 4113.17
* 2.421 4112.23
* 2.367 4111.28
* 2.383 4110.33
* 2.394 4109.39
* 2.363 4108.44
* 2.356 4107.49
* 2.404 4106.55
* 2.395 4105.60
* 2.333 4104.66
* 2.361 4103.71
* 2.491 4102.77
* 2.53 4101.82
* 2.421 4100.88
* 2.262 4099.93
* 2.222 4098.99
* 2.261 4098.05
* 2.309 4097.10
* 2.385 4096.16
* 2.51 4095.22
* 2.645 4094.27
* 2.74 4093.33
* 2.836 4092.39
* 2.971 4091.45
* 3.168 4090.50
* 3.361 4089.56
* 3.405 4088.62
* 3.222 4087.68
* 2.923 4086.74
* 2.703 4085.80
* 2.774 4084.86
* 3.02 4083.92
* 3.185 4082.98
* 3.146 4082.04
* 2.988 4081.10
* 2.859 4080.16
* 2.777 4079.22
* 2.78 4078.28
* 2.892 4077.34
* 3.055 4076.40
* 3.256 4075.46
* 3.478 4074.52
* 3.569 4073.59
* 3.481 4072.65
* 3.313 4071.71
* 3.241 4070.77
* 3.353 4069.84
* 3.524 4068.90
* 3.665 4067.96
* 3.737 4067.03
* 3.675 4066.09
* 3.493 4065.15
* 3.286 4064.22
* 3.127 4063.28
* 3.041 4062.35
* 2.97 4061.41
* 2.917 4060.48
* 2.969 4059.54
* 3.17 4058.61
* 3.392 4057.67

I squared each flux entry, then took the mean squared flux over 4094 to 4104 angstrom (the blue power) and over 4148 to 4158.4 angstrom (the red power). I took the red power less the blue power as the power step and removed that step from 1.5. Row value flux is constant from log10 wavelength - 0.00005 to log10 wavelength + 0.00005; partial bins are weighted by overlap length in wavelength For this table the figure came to -4.7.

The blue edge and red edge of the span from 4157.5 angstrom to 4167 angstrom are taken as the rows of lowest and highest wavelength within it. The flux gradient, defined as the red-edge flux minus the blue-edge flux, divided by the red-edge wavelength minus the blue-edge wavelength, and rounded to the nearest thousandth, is -0.098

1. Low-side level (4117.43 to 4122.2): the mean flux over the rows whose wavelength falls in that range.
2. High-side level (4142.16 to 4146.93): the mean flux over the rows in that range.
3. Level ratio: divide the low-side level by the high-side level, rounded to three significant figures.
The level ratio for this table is 1.02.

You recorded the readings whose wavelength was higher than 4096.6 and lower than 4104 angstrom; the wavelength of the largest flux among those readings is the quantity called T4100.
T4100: 4101.82 angstrom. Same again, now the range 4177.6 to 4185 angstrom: 4182.89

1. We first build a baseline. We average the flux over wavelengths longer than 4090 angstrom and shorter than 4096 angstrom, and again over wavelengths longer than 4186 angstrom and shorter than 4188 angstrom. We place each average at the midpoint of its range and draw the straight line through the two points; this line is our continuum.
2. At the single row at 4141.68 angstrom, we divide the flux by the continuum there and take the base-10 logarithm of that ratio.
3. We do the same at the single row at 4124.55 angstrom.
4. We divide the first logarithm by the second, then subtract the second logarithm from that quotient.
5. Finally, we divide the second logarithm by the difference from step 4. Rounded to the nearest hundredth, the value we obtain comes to 0.00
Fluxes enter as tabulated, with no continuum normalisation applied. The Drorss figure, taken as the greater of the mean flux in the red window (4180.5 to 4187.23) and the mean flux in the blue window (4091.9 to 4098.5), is 3.15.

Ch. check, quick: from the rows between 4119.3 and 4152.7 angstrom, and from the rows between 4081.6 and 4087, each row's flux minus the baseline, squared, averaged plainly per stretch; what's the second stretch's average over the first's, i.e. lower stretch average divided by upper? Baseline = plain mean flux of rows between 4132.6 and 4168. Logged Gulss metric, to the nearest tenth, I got 1.7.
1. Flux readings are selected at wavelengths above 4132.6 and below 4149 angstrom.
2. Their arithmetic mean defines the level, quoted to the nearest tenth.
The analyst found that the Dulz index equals 3.1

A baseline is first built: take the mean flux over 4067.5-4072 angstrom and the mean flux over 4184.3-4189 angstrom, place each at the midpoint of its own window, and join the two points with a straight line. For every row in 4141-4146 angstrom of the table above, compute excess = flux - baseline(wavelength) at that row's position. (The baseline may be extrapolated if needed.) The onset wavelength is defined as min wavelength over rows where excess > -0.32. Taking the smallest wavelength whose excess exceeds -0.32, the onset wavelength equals 4141.68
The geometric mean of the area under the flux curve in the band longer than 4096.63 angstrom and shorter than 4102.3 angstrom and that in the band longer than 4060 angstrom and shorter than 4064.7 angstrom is 13.8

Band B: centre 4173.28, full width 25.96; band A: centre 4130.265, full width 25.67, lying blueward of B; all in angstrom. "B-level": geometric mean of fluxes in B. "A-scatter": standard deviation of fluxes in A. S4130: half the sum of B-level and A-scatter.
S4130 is 1.55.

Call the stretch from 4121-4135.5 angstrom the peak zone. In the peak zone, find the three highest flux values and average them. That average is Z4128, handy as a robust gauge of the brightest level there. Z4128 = 3.3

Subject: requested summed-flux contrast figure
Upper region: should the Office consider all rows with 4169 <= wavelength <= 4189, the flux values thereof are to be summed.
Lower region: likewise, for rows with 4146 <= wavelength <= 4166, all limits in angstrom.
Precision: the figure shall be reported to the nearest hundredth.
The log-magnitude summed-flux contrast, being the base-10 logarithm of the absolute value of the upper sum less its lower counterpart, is 0.98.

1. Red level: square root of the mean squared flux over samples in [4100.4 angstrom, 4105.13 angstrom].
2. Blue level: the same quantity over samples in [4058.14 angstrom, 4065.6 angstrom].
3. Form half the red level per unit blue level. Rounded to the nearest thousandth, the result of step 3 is 0.388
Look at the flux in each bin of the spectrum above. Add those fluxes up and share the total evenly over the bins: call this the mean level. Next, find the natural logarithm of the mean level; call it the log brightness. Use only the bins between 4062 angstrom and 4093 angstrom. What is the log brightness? 1.16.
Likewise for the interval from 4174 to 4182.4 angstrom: 1.05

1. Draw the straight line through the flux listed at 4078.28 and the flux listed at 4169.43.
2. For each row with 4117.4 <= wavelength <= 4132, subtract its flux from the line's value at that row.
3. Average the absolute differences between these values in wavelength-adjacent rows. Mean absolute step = 0.15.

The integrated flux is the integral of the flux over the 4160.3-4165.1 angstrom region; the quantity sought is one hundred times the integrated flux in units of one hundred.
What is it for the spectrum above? 14.9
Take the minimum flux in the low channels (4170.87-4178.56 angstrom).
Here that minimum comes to 2.635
